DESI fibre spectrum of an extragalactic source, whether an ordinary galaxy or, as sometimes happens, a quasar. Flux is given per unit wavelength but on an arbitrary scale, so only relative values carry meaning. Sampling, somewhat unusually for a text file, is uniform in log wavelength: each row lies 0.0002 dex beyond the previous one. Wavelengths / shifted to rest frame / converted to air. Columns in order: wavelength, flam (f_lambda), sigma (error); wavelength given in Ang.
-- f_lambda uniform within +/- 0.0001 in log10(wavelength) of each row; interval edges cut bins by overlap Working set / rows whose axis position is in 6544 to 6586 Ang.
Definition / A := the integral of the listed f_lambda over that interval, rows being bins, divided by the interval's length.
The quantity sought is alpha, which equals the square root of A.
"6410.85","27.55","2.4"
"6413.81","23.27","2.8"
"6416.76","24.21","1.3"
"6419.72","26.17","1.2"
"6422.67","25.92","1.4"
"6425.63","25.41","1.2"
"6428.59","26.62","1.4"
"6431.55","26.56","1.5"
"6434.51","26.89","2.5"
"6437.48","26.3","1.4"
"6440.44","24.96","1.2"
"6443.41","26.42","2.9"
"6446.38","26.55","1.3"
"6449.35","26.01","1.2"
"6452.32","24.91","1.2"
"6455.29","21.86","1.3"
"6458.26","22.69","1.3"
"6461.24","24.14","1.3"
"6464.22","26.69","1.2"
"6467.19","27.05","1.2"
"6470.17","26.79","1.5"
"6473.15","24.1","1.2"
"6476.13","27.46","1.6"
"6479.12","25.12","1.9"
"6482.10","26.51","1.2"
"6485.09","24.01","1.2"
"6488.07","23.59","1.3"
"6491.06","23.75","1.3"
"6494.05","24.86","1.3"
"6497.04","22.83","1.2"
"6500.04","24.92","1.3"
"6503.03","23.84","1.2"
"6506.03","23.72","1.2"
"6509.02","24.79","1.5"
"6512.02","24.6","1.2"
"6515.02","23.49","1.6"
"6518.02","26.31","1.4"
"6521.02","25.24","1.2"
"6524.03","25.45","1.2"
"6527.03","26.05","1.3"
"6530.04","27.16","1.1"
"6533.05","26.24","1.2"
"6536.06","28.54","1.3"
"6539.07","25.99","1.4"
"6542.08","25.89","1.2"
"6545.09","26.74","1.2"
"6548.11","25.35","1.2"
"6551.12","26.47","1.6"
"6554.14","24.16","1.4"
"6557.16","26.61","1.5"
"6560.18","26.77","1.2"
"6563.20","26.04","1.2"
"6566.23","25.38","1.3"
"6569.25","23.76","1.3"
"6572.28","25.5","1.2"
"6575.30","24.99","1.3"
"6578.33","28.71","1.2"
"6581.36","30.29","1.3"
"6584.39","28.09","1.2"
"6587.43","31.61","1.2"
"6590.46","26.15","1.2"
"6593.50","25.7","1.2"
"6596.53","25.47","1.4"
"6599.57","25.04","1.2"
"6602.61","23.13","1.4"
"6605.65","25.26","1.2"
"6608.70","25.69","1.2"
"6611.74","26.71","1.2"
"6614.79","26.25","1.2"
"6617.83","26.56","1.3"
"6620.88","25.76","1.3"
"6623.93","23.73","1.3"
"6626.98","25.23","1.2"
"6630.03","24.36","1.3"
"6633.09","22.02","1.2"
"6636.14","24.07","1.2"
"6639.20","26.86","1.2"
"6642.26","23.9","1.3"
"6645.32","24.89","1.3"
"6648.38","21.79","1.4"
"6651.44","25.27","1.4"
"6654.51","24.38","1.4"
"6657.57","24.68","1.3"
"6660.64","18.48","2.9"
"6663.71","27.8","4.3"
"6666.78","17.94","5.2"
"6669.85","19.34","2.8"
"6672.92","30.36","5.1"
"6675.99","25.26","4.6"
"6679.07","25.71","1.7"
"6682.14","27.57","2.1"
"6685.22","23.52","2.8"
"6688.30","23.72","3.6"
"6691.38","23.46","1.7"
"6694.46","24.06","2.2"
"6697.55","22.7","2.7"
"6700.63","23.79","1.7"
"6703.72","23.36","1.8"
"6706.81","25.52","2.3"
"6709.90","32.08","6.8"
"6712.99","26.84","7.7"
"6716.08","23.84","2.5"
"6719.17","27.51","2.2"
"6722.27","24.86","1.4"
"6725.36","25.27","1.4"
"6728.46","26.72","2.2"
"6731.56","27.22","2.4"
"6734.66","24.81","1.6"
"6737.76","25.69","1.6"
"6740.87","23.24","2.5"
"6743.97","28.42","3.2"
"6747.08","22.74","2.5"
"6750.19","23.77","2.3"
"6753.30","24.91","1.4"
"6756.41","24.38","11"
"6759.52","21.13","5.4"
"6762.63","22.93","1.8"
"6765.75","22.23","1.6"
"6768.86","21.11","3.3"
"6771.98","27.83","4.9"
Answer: 5.13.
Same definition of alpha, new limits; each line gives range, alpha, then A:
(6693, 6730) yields 5.05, 25.5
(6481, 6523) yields 4.94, 24.5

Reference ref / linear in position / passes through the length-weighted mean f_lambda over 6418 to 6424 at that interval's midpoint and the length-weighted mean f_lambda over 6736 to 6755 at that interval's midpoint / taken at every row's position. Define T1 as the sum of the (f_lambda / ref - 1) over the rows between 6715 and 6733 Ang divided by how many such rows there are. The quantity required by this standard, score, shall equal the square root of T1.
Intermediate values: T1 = 0.04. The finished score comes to 0.20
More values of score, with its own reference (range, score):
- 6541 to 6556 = 0.09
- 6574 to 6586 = 0.32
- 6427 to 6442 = 0.11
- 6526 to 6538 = 0.24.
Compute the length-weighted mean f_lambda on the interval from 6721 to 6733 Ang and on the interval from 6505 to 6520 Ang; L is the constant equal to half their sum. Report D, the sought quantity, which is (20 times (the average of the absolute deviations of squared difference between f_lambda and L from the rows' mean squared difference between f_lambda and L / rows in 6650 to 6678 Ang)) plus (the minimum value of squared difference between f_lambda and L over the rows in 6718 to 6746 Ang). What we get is 388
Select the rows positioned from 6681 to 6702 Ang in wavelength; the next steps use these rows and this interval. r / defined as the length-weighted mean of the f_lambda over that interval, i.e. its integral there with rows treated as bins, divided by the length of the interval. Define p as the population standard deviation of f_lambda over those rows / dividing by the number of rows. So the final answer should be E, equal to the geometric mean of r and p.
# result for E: 5.93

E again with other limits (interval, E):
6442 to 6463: 6.50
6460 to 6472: 5.55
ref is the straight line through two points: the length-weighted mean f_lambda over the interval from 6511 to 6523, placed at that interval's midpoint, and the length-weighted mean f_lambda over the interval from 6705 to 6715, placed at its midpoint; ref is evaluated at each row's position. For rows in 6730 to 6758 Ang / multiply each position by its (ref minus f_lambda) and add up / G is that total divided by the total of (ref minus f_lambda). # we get 6745.9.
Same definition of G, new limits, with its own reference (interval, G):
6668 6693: 6681.5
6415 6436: 6427.1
